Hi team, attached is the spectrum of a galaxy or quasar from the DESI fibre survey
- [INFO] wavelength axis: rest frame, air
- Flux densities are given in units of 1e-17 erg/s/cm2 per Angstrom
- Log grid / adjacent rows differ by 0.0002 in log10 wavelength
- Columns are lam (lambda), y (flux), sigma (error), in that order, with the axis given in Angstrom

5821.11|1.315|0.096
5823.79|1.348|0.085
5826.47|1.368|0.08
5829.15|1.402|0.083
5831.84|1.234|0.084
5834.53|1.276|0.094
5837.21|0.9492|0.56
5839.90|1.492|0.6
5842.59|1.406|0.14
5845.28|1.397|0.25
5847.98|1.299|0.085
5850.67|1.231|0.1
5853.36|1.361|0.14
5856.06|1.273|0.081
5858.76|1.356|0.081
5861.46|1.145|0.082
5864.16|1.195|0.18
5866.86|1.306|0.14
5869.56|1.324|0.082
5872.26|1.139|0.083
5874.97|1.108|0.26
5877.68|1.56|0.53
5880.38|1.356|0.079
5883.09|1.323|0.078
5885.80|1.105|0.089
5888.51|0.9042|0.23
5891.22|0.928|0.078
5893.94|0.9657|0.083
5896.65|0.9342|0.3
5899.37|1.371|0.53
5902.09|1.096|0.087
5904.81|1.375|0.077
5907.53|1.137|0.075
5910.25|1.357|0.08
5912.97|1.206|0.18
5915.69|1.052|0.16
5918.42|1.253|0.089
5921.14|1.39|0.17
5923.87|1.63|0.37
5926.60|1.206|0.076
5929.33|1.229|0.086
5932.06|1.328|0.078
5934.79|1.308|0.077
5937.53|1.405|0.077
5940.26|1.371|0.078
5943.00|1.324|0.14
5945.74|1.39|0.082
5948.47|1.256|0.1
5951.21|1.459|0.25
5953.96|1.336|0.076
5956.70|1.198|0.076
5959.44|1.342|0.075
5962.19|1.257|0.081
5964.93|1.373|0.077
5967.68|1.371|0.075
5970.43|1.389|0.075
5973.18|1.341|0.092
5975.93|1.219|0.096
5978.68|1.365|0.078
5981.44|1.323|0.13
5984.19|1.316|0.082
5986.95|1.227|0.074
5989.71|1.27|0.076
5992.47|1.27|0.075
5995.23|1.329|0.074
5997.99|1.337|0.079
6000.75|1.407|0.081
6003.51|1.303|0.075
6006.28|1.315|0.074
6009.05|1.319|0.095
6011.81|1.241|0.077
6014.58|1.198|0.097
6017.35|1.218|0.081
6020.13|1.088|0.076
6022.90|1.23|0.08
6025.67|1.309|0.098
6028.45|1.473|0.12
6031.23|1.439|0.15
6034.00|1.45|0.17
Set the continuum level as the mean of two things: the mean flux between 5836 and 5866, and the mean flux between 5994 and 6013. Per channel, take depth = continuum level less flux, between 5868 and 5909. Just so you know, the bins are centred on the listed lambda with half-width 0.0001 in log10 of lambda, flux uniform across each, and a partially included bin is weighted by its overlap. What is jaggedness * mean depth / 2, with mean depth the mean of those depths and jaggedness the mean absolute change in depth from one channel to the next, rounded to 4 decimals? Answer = 0.0120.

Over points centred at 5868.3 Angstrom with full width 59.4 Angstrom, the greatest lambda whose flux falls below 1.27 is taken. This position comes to 5896.65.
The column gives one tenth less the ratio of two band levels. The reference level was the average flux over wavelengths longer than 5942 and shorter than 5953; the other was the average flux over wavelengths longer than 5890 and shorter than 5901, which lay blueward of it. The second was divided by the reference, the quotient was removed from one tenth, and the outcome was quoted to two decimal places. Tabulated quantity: -0.67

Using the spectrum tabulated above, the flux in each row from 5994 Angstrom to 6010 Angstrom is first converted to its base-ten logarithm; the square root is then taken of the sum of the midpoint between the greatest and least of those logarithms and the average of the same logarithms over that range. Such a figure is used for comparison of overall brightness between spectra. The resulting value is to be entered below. 0.507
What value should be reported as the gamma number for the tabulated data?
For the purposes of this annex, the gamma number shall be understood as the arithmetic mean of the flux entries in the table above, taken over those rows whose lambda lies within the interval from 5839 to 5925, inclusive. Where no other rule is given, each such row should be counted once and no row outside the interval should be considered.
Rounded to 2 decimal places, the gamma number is 1.25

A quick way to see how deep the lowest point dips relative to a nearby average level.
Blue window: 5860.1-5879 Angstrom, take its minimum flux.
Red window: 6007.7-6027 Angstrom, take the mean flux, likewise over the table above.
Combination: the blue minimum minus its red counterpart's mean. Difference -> -0.12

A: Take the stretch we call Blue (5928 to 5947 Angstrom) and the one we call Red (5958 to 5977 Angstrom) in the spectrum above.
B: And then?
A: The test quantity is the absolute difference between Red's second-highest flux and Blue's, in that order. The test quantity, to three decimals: 0.017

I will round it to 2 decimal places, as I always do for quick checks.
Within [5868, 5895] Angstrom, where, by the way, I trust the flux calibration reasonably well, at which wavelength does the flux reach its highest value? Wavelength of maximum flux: 5877.68 Angstrom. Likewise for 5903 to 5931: 5923.87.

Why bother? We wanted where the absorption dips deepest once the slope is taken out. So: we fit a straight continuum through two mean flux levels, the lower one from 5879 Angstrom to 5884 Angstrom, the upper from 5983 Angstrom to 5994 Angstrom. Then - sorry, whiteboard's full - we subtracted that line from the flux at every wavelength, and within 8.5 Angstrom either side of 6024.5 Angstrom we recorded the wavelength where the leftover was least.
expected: 6020.13 Angstrom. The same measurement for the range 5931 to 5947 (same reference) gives 5934.79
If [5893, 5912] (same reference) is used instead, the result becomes 5896.65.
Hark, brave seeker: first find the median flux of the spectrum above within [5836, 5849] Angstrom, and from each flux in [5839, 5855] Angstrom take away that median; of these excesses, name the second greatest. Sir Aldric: 0.01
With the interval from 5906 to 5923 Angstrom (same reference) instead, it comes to -0.04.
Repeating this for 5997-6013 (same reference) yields -0.06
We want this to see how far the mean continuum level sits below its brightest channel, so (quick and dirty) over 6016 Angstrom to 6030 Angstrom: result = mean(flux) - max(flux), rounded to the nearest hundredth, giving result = -0.21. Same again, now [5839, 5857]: -0.14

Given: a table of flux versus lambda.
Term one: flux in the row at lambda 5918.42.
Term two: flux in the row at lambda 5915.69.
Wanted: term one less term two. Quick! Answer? 0.20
